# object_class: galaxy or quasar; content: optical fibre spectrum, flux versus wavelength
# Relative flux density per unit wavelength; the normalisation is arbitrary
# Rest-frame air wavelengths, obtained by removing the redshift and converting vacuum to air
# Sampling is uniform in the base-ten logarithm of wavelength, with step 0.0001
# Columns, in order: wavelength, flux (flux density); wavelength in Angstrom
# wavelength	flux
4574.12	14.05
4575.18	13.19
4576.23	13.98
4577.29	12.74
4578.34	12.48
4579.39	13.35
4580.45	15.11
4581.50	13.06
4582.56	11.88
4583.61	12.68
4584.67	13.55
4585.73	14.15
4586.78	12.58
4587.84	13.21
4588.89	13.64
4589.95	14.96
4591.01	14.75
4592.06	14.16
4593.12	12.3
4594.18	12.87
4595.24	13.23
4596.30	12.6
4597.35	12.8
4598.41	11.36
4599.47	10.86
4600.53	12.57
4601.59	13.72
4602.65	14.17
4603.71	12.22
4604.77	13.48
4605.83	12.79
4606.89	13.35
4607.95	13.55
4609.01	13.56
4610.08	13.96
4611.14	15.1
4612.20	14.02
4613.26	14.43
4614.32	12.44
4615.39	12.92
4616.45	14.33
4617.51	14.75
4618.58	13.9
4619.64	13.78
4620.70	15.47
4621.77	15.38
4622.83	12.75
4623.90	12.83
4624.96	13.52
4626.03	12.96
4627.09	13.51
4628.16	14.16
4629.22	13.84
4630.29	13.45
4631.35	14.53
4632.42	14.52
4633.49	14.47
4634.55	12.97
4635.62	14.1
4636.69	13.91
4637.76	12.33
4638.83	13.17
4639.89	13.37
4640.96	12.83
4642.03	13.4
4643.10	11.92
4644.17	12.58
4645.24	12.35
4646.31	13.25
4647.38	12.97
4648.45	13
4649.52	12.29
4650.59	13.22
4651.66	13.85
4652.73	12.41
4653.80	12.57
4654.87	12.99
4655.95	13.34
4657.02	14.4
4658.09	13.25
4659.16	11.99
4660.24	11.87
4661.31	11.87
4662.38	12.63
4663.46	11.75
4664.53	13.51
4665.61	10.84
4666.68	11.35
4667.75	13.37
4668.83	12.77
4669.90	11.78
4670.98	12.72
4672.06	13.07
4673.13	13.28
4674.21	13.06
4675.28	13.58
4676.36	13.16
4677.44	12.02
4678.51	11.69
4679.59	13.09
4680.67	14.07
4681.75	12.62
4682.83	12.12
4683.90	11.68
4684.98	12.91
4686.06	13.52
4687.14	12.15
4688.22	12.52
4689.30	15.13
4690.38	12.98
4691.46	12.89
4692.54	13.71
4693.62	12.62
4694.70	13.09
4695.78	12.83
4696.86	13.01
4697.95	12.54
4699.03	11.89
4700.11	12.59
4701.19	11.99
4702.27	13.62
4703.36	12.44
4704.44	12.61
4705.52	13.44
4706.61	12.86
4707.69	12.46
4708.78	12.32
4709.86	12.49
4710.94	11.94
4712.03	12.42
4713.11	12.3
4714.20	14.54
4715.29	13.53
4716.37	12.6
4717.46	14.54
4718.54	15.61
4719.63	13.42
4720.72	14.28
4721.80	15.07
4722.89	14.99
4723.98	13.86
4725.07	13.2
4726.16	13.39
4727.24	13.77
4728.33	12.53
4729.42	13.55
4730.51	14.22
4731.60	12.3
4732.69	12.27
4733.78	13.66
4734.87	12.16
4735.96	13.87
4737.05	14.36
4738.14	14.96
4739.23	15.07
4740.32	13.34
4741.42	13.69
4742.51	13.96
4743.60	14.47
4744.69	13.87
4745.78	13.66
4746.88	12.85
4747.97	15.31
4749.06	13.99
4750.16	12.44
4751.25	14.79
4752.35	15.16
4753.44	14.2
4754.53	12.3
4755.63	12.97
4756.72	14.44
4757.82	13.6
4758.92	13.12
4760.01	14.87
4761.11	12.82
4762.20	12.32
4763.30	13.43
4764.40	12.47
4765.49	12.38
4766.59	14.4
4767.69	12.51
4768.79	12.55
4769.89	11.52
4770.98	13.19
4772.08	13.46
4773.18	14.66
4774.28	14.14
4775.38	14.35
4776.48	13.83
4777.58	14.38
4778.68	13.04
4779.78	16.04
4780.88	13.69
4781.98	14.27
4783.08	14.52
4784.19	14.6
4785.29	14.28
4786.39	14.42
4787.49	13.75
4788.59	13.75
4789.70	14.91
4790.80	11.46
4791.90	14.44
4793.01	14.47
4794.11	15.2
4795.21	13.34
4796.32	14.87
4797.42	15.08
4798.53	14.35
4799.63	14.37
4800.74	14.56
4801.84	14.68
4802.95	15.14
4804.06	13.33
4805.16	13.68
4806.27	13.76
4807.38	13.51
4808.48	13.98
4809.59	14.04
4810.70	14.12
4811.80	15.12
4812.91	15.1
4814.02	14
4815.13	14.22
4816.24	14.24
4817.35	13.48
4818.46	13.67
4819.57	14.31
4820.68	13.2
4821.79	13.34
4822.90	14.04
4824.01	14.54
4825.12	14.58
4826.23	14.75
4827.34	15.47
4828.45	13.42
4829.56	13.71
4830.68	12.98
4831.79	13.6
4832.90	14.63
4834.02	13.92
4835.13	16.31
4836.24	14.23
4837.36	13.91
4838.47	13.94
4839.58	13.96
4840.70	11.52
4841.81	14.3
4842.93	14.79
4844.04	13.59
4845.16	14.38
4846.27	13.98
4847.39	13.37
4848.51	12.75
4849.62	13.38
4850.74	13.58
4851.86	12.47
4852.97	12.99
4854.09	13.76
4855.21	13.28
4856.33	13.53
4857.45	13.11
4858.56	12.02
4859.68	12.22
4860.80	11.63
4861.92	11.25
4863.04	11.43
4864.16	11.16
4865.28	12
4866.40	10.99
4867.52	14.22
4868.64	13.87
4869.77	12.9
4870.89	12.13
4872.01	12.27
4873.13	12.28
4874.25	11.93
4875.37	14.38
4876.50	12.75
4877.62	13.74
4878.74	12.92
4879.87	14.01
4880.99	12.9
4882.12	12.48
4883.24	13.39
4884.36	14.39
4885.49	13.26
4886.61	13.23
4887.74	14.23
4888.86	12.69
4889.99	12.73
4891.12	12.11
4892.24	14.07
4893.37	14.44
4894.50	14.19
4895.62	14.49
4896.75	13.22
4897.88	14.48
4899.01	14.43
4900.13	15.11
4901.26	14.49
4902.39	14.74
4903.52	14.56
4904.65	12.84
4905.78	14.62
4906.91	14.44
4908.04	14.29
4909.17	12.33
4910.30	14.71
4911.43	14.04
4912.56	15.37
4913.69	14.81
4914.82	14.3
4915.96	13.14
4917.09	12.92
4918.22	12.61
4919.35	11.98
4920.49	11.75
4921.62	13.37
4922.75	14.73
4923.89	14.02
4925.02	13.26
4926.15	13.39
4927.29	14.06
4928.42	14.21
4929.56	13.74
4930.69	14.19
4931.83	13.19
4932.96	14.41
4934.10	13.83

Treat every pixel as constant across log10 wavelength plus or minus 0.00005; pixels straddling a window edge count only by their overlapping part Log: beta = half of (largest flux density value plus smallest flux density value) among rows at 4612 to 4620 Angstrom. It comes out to 13.6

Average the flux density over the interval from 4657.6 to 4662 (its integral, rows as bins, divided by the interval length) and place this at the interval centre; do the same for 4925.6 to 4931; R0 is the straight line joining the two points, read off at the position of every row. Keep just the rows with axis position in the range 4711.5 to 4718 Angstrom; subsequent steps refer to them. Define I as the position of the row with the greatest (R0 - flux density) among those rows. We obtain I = 4713.11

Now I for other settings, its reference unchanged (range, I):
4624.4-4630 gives 4626.03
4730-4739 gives 4734.87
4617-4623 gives 4622.83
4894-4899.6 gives 4896.75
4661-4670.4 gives 4665.61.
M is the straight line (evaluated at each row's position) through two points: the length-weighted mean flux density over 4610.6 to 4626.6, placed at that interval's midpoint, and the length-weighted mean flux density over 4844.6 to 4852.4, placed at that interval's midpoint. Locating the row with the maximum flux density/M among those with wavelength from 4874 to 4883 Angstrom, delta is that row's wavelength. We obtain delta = 4875.37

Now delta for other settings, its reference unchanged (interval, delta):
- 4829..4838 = 4835.13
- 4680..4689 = 4680.67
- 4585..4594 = 4589.95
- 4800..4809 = 4802.95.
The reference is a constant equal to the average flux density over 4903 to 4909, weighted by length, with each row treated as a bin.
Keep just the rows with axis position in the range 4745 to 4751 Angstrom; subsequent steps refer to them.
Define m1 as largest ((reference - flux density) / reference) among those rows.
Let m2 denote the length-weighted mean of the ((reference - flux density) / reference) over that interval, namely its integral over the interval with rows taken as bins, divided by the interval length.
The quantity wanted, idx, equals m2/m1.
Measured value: 0.2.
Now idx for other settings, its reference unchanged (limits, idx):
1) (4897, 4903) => 1.4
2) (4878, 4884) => 0.5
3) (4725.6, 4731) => 0.4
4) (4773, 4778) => -1.1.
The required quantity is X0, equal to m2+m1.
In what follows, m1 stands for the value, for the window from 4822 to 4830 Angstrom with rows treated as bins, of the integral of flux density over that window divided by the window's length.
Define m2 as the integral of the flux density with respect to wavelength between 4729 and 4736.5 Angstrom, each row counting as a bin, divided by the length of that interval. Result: 27.5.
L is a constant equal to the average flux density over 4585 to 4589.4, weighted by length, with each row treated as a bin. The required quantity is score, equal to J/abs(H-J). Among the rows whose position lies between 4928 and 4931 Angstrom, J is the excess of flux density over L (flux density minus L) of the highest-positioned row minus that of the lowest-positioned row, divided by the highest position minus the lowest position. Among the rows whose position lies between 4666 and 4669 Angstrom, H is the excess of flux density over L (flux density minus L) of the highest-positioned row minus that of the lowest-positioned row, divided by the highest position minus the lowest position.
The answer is 0.0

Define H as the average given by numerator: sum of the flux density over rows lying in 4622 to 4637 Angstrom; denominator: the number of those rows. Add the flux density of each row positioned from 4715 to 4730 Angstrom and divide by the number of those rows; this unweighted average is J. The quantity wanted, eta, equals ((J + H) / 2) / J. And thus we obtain 0.99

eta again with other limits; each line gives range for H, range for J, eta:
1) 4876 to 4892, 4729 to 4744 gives 0.98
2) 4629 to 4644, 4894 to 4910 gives 0.98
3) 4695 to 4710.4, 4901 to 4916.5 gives 0.95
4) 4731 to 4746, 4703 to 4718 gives 1.03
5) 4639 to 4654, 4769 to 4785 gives 0.96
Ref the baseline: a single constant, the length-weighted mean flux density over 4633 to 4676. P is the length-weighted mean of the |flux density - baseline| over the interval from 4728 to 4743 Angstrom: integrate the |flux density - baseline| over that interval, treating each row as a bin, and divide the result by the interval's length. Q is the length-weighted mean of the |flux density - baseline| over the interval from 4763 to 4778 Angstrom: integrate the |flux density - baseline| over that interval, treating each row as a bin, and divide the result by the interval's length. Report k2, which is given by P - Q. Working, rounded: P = 1.0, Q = 0.93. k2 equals 0.10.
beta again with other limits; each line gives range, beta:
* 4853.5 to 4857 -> 13.5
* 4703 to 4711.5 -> 12.7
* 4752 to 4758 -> 13.7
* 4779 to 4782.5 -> 14.9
